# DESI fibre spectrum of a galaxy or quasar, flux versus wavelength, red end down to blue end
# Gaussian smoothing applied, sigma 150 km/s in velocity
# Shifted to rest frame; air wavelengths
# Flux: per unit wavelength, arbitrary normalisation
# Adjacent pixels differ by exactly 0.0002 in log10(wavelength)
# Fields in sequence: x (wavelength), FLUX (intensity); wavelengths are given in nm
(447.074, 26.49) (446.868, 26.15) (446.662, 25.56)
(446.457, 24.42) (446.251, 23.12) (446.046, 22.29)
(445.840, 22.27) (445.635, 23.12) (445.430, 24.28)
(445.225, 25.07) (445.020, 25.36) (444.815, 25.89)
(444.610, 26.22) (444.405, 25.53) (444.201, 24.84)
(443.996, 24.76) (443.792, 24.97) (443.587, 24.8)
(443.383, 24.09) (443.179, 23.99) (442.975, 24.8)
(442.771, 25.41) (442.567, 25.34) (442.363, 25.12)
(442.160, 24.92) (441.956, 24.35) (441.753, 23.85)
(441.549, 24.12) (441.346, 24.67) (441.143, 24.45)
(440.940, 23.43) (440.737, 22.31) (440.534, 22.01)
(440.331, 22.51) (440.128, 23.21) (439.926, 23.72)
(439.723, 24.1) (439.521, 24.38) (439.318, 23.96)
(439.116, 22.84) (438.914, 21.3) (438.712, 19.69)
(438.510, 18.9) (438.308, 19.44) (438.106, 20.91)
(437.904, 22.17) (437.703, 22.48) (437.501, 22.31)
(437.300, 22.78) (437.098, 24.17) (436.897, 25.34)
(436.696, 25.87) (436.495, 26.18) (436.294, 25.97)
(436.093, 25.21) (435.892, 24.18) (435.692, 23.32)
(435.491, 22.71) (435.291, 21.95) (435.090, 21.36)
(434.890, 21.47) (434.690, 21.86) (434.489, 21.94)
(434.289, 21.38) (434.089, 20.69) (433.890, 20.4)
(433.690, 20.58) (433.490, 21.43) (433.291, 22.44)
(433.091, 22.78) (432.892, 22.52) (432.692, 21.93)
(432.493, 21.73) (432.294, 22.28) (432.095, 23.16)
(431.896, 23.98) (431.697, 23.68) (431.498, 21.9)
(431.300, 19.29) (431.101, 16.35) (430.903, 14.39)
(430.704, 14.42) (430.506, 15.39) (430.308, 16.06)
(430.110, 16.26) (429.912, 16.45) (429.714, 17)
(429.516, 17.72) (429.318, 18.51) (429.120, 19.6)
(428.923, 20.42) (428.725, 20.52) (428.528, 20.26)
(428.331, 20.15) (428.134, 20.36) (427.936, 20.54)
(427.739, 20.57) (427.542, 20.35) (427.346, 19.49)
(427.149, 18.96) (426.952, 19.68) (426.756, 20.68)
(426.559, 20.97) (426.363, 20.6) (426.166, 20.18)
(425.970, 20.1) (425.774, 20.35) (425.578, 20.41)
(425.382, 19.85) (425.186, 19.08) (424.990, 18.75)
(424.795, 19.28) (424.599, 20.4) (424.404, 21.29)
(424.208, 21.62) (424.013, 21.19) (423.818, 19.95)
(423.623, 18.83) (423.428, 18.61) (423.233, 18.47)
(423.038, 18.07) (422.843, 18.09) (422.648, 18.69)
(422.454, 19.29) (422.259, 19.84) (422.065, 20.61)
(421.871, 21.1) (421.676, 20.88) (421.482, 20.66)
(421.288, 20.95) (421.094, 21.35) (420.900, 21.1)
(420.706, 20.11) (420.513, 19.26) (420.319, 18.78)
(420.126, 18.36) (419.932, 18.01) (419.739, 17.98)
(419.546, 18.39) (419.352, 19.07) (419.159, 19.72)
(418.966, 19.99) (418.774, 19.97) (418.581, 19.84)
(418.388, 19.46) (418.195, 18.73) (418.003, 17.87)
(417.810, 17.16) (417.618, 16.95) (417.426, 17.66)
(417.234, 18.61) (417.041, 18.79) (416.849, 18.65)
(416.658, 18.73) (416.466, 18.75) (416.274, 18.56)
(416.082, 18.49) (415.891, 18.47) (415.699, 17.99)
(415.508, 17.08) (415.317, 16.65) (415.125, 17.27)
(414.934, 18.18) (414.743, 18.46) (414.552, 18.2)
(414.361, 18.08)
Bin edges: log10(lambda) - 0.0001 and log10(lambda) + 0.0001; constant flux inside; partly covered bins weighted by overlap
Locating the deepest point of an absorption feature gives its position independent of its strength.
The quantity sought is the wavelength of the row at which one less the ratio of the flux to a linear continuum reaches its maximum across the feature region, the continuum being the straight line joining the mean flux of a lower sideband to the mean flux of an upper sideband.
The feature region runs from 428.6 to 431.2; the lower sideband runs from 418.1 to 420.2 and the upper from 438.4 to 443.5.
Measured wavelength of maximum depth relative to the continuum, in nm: 430.903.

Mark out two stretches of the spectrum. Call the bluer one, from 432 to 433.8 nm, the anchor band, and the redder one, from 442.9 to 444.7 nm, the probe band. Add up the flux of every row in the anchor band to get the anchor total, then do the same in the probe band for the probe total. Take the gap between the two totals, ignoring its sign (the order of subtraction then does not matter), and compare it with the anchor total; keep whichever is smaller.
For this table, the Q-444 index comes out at 25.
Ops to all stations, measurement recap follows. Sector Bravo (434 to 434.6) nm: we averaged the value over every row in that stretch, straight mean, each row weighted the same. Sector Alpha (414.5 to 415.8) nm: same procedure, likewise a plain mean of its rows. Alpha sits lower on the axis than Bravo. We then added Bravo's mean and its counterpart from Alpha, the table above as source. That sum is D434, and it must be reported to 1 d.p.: 39.0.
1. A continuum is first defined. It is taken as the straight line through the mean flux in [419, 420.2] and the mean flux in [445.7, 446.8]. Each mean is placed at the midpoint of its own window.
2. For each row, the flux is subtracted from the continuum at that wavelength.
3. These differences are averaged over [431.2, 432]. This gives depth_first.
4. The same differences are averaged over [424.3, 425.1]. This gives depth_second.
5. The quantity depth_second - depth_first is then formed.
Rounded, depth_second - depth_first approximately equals 1.0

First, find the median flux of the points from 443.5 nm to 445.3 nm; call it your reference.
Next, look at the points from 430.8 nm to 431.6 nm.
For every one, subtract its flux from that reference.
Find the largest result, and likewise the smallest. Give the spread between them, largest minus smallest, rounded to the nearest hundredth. 7.51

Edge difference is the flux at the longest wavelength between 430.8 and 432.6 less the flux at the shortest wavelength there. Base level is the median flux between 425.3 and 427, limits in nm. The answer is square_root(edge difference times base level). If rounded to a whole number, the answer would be 12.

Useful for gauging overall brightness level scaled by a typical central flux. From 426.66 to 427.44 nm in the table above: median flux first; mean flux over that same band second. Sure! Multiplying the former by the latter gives 386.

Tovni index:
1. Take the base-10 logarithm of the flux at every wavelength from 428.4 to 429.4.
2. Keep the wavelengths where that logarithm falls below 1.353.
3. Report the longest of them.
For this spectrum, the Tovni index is 429.318 nm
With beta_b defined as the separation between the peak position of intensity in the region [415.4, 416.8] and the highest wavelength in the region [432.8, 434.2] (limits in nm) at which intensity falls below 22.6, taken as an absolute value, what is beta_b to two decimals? 17.62 nm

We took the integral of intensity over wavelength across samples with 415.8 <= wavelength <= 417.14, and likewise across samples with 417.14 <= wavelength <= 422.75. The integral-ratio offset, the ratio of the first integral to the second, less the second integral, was -108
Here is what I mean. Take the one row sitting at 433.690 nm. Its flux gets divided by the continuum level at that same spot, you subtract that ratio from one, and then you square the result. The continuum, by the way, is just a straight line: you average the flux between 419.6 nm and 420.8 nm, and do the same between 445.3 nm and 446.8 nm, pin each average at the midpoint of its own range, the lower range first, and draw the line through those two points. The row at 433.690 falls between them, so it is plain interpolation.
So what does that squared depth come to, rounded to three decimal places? 0.001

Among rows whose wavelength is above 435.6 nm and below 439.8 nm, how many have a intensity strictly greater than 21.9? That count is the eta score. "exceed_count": 16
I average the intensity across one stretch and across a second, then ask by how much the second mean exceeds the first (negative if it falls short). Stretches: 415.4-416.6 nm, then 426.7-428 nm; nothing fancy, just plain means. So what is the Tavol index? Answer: 1.8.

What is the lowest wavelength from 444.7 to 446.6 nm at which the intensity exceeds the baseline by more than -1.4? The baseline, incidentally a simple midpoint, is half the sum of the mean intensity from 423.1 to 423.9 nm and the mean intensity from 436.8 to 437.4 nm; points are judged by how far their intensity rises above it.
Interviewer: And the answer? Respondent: 444.815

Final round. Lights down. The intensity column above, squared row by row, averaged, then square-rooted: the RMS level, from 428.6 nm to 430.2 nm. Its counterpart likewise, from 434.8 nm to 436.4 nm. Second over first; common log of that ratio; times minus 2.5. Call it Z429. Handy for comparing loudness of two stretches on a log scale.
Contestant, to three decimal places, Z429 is -0.259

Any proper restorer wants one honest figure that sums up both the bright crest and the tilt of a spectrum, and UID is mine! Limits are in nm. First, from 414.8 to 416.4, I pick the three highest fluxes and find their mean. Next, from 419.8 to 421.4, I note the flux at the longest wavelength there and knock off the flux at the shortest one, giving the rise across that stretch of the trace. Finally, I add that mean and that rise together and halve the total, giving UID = 10.7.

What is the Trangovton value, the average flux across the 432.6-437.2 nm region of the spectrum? 22.9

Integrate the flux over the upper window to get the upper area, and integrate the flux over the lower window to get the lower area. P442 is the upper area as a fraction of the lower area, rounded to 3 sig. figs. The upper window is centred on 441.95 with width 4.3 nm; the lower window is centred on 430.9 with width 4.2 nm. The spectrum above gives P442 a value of 1.29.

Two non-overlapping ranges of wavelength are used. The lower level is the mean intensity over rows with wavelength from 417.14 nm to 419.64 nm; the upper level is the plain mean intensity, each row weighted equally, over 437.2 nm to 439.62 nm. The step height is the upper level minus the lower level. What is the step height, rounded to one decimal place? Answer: 3.0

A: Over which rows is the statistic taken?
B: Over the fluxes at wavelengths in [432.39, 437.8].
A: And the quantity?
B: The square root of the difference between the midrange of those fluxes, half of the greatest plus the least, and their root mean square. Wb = 0.672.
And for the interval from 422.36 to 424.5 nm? 0.583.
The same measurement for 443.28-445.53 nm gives 0.272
